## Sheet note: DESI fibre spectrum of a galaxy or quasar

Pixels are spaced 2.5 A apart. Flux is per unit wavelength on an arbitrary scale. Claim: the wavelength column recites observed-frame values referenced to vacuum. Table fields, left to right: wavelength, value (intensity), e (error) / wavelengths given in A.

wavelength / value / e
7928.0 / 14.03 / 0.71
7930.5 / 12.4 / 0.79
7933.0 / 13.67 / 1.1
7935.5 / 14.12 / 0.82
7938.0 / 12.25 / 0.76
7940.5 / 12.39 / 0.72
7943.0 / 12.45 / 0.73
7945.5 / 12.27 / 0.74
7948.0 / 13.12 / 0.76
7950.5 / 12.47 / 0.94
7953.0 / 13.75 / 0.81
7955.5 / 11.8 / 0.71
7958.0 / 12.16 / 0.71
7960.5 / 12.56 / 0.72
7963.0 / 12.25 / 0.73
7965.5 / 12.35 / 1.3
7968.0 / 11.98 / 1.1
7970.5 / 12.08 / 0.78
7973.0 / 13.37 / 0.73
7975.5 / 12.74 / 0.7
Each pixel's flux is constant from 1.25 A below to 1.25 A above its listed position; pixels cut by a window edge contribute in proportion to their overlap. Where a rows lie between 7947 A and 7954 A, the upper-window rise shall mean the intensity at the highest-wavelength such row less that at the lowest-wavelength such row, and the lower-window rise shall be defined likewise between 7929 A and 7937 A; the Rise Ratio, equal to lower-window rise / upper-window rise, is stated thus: 2.7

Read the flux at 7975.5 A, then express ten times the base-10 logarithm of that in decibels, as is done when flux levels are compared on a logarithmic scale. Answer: 11.1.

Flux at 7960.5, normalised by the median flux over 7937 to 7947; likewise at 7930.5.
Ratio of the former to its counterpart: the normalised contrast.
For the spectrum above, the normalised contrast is 1.01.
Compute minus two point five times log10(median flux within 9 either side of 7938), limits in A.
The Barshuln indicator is -2.73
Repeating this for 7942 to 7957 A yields -2.74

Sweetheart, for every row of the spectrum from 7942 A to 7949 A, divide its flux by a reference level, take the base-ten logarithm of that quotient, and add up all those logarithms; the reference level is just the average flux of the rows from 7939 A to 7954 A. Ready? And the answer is -0.01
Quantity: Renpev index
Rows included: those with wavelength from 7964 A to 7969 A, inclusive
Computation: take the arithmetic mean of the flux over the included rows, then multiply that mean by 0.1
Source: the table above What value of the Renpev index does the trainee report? 1.22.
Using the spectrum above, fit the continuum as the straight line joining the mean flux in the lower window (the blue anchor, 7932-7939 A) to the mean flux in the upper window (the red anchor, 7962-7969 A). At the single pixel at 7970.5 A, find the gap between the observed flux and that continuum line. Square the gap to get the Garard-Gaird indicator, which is 0.0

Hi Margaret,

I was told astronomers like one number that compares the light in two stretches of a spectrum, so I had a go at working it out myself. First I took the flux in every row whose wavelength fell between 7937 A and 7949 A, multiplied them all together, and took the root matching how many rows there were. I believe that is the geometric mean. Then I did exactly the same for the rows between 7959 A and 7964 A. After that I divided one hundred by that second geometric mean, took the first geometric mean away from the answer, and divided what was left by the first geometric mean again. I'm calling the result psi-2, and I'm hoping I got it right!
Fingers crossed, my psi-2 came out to -0.355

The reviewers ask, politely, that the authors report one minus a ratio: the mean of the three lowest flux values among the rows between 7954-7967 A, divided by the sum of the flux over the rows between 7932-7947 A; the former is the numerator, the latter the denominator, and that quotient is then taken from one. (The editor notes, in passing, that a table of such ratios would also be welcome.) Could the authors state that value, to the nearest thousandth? 0.844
